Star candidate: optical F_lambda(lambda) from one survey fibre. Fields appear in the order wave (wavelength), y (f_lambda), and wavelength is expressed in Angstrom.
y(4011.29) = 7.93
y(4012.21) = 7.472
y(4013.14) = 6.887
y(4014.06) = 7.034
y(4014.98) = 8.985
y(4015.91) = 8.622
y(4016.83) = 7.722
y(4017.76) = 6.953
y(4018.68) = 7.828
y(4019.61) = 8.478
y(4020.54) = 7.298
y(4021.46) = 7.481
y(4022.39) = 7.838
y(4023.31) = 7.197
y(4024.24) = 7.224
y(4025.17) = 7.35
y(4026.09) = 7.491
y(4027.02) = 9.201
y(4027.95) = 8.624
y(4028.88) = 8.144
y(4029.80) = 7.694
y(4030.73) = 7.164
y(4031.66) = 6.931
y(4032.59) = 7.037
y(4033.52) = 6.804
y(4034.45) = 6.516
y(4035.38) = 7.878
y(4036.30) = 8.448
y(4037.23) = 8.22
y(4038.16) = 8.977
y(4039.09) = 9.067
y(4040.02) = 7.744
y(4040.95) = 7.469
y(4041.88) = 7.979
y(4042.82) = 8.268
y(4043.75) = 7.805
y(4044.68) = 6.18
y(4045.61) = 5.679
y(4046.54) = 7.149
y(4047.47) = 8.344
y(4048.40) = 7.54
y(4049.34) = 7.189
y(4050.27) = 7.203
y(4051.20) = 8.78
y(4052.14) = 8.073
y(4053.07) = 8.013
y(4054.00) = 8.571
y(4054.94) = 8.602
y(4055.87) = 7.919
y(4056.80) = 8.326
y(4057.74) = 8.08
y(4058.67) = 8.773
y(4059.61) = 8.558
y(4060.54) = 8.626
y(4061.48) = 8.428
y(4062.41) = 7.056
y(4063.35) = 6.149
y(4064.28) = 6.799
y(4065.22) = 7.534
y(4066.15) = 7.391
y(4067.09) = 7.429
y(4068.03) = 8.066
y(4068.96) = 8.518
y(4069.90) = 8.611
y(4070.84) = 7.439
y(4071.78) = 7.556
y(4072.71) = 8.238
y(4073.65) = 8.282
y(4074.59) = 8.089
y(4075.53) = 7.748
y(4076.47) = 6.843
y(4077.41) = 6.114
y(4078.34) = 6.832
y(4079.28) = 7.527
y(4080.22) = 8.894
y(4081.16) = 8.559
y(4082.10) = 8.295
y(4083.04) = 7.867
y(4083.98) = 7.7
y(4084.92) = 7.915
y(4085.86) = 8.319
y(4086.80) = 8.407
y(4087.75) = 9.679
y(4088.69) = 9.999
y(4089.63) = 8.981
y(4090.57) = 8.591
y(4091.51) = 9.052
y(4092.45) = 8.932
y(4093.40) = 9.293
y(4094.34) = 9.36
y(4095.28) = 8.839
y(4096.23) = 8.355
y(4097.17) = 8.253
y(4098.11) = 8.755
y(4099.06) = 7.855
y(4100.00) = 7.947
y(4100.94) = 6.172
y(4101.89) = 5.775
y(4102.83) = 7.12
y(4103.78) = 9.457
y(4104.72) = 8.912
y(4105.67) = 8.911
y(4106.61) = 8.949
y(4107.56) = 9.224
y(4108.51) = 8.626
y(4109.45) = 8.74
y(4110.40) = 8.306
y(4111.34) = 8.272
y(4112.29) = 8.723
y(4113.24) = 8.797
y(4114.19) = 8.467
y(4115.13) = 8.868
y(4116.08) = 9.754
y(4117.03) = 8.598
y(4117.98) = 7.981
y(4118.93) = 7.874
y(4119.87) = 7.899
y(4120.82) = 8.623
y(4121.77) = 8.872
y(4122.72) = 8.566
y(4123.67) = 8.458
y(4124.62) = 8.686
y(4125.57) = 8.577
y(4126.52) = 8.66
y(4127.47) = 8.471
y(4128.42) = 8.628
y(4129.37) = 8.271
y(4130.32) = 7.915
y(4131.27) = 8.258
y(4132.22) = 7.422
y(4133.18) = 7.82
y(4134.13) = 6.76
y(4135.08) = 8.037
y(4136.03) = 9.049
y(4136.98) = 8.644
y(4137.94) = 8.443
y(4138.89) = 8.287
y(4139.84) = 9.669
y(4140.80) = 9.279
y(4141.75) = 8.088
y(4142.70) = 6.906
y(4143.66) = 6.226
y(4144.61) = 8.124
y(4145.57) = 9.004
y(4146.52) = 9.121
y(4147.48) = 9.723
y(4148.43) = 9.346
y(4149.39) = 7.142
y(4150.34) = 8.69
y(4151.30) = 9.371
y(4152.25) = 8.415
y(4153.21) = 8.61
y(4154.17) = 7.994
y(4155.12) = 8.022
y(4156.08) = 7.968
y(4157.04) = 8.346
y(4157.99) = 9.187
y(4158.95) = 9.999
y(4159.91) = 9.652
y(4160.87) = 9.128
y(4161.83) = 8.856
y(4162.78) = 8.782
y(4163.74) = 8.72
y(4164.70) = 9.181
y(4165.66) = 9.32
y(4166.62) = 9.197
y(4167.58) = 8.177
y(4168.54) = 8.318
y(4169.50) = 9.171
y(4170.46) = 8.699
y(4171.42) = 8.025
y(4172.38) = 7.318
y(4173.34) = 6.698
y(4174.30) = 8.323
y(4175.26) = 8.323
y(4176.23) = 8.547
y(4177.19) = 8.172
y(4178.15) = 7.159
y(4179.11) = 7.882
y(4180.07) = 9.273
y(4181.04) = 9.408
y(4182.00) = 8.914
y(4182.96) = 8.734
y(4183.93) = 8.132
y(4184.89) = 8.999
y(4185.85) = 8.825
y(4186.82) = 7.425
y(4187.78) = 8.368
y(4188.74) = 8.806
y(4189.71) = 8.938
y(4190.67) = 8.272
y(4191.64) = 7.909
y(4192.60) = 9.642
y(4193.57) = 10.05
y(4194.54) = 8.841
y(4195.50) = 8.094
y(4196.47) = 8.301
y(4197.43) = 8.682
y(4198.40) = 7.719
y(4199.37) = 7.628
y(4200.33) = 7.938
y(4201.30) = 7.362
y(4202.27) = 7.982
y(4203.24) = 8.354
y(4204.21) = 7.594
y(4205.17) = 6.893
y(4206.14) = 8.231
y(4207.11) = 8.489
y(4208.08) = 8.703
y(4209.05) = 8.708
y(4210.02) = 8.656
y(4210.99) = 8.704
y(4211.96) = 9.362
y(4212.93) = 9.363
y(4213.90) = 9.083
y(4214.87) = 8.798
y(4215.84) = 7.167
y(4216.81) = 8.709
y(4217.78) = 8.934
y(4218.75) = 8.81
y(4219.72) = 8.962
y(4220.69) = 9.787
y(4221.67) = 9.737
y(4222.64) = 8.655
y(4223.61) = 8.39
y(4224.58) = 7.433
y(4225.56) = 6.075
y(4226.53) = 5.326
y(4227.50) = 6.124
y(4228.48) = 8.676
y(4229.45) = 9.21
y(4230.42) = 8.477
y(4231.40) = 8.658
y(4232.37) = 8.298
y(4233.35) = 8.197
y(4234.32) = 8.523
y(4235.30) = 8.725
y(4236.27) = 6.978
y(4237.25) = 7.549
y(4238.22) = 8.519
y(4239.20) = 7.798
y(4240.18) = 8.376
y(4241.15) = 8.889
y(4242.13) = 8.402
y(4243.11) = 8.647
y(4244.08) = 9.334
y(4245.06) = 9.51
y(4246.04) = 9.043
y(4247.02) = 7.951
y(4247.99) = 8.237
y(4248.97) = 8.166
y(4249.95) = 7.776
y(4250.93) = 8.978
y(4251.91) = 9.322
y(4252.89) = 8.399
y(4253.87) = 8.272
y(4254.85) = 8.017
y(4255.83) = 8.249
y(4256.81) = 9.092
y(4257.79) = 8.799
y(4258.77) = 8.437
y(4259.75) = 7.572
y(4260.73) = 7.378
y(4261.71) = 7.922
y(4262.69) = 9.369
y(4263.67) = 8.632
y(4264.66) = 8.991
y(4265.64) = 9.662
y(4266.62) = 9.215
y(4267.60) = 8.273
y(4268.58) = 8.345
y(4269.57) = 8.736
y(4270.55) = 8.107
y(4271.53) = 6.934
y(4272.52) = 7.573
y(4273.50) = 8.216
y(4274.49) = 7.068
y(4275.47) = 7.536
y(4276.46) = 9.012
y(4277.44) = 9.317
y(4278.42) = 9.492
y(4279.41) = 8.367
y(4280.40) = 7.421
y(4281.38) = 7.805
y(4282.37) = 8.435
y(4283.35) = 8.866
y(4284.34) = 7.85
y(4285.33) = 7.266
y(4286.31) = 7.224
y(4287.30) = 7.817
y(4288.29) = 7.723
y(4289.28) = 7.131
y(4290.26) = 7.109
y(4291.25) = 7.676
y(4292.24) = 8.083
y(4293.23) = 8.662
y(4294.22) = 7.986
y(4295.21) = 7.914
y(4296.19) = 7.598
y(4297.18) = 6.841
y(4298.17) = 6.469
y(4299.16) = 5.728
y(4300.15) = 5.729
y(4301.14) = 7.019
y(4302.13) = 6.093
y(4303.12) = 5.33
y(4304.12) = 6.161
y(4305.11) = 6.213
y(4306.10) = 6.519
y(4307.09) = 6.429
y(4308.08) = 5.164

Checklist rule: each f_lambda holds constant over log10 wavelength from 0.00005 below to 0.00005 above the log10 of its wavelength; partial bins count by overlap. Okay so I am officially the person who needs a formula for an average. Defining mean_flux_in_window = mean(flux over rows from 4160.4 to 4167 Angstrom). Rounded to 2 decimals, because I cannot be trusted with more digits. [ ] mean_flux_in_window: 9.03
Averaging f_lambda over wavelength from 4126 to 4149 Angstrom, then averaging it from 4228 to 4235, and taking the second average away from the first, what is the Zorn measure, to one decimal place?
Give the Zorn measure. -0.2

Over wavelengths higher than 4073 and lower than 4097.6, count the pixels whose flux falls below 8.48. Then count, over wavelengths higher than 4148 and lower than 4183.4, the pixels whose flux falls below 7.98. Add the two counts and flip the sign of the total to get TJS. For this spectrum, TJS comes -21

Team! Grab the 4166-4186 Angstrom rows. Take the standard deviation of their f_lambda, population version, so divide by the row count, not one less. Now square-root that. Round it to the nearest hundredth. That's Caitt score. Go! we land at 0.84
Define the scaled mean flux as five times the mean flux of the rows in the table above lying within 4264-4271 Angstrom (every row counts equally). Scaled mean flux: 43.8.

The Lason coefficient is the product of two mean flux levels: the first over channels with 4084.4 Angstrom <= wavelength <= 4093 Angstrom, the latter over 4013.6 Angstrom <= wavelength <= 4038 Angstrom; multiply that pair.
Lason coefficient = 68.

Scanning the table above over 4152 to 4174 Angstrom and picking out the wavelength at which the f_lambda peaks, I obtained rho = 4158.95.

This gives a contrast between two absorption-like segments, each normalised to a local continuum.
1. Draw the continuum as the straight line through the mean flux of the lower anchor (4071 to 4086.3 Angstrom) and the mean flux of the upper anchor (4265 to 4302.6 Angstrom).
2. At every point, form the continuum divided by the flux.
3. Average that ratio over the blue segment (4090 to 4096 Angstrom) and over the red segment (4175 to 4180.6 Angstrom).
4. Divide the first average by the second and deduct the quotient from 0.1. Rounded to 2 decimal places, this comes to -0.81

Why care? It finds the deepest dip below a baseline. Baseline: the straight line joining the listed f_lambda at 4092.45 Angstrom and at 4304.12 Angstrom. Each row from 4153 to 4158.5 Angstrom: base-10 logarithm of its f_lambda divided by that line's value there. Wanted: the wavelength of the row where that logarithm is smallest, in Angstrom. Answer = 4156.08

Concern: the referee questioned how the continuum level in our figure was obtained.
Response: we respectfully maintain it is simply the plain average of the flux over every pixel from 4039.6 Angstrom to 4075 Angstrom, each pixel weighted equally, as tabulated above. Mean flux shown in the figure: 7.80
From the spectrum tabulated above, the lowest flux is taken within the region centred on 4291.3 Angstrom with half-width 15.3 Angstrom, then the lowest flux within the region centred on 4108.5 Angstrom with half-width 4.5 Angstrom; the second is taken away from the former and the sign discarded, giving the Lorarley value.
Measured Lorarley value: 2.9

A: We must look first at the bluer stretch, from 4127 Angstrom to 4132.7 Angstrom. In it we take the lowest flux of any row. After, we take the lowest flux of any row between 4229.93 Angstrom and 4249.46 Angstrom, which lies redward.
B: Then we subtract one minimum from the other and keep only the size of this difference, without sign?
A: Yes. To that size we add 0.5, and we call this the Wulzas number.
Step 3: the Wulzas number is 0.94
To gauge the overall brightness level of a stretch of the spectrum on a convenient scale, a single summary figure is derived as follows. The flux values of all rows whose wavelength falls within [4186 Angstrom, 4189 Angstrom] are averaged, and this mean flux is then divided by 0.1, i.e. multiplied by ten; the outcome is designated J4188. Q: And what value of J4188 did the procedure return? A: 82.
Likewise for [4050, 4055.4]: 82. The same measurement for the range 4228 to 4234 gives 86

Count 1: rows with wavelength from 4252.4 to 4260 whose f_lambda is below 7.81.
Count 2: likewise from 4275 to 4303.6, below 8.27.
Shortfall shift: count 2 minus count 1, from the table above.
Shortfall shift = 21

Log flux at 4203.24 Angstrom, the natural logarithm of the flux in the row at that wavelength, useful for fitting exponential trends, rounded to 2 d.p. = 2.12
